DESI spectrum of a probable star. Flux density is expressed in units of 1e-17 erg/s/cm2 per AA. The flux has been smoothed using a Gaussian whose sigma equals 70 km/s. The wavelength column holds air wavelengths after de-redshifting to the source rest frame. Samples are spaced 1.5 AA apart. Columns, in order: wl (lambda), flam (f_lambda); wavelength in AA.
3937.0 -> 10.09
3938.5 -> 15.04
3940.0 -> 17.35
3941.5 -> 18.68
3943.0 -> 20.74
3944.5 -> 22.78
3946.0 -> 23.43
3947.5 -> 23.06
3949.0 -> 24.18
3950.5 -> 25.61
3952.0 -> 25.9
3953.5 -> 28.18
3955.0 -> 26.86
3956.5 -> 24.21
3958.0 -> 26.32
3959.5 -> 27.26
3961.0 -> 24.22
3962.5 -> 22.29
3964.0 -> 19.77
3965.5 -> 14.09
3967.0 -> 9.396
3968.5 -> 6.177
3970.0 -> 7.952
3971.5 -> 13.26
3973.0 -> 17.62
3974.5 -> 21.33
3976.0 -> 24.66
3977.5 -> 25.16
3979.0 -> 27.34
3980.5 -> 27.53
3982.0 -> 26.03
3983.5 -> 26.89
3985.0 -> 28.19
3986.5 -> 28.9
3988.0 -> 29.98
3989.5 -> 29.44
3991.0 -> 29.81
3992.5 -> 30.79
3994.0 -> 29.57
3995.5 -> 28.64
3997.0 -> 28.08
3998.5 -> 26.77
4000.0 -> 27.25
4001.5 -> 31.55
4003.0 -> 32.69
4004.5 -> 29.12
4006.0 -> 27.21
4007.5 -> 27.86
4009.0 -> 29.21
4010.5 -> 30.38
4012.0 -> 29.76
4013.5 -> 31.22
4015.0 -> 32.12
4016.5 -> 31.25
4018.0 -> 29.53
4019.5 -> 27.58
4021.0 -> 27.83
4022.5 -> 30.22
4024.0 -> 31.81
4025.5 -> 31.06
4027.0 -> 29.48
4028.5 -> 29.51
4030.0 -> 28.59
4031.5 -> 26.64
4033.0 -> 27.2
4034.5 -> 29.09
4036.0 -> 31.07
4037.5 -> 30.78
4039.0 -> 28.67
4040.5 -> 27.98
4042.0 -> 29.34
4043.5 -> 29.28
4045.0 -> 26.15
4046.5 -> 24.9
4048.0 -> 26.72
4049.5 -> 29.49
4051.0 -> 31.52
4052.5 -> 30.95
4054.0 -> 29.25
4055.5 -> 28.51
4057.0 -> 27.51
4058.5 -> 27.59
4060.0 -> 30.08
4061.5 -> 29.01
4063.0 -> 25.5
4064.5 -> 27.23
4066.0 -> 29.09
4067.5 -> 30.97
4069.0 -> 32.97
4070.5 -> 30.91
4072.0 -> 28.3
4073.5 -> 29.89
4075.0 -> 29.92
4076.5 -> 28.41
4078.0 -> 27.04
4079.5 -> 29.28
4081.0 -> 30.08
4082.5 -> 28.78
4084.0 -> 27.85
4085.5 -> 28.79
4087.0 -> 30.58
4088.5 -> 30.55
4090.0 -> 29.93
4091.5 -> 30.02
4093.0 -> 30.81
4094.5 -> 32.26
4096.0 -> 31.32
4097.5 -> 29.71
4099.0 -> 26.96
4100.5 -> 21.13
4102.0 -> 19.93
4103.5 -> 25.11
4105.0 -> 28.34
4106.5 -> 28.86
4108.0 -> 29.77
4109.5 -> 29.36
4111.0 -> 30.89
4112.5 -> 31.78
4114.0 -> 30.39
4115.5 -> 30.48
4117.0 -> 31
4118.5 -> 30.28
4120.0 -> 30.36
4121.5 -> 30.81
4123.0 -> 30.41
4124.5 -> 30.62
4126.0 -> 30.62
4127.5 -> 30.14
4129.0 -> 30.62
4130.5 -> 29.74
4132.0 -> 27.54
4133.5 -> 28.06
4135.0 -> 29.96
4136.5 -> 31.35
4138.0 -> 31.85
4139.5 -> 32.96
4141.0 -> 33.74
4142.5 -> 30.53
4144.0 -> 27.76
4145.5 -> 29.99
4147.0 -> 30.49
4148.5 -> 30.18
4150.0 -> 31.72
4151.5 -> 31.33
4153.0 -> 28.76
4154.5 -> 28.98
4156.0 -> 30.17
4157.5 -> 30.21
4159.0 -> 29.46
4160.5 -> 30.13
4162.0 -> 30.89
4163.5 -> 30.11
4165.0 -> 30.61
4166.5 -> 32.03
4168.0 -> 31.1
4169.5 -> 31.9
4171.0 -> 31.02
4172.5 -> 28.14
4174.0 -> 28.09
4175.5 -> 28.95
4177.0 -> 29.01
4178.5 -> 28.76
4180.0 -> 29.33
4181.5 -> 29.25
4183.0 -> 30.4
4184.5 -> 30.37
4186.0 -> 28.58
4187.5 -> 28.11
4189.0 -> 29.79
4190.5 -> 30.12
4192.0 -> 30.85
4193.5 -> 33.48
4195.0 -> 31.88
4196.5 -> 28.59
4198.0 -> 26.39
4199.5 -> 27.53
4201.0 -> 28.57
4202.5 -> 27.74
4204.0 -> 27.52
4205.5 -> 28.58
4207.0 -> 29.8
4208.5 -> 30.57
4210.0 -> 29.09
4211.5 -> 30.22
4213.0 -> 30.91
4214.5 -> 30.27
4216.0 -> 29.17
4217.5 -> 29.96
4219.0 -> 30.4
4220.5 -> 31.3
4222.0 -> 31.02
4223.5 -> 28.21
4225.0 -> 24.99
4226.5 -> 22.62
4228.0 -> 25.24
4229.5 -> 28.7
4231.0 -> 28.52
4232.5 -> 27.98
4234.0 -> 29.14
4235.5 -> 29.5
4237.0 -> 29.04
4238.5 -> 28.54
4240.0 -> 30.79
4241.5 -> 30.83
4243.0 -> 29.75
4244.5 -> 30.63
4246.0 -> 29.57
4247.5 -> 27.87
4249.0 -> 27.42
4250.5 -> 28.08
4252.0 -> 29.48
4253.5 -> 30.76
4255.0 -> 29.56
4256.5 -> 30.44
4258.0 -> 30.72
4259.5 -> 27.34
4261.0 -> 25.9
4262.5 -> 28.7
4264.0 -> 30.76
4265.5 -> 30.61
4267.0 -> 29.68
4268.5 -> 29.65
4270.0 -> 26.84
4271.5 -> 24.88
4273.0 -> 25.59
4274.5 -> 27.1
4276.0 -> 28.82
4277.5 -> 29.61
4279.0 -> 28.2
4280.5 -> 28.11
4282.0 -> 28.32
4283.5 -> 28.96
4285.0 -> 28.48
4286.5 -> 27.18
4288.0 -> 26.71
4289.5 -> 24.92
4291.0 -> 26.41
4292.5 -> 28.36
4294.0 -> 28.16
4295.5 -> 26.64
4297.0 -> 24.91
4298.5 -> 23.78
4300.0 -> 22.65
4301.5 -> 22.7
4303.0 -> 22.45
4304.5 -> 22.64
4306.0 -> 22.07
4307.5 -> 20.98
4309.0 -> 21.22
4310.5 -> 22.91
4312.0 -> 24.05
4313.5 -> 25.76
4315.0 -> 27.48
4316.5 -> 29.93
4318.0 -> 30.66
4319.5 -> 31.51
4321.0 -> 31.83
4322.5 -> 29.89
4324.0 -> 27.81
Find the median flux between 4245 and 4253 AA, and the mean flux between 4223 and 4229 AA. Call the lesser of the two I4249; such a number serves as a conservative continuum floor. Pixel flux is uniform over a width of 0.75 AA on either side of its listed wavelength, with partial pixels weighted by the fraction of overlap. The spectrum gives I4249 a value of 25.3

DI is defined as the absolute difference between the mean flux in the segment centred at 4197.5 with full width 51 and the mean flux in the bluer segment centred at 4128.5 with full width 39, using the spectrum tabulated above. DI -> 1.0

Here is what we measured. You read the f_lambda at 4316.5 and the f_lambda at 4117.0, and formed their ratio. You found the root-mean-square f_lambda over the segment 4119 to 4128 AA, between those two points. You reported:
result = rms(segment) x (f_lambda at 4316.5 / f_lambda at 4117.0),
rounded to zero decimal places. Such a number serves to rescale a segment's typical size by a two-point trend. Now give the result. 29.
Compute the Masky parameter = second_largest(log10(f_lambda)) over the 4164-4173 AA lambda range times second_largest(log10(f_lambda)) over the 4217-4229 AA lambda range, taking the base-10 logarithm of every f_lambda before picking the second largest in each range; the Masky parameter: 2.24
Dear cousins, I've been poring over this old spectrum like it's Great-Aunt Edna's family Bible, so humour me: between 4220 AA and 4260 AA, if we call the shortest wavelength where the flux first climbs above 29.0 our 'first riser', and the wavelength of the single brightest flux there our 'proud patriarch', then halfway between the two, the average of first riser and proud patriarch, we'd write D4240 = 4220.5 AA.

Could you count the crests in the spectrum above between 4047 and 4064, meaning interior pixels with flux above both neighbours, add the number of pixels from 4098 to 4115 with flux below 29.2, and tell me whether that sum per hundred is 0.08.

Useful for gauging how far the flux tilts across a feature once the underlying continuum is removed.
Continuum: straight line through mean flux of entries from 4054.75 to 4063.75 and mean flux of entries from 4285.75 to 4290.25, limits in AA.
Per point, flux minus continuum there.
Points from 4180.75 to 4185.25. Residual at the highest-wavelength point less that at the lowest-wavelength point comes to 1.1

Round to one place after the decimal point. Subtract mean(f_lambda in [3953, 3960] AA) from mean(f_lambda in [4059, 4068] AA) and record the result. 2.1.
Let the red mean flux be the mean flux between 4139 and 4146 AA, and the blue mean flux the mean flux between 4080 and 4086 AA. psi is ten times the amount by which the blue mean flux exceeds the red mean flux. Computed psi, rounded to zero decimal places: -21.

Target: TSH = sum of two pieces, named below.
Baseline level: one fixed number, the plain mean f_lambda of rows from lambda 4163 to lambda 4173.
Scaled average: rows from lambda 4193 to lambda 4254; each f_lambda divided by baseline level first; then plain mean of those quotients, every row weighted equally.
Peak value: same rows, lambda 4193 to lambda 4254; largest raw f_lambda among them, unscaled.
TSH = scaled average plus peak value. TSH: 34.4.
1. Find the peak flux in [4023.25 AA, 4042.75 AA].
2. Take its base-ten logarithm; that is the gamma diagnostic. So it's 1.50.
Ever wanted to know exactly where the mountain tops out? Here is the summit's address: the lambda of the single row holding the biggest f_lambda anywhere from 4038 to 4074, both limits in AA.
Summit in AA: 4069.0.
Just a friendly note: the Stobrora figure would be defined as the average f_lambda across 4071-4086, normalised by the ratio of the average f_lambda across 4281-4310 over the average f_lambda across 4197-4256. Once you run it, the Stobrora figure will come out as 33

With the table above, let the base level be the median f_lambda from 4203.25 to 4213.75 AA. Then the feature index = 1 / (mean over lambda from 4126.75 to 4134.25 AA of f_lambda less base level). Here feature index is -1.7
